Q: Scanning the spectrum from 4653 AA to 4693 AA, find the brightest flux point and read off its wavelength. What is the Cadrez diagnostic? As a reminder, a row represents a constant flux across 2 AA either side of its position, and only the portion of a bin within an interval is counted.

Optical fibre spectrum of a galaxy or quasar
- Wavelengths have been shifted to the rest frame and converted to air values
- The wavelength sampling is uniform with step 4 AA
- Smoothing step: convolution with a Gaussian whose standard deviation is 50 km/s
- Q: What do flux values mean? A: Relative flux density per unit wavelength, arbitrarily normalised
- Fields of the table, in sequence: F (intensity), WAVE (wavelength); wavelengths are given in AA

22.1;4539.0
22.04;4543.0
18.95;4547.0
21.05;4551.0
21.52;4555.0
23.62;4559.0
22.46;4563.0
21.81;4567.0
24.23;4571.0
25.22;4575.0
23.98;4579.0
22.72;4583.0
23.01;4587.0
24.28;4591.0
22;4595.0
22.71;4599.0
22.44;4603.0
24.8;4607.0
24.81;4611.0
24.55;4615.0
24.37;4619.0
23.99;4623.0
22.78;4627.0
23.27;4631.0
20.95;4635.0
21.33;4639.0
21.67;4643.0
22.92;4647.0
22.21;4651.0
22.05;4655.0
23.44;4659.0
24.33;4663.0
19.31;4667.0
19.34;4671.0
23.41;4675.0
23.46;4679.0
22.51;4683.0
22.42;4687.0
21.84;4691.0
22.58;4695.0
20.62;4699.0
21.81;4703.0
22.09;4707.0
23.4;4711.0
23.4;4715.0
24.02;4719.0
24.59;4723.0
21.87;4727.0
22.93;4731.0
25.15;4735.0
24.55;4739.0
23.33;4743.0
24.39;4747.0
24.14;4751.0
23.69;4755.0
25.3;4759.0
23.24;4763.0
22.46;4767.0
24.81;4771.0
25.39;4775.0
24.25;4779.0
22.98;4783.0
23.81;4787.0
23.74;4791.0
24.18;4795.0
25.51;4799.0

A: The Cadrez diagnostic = 4663.0 AA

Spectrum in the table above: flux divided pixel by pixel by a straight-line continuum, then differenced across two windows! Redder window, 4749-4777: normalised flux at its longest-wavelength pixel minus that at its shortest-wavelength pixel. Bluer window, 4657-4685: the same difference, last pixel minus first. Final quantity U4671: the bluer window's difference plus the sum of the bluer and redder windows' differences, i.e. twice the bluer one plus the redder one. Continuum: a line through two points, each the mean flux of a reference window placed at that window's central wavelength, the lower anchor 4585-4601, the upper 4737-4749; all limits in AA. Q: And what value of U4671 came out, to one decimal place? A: 0.0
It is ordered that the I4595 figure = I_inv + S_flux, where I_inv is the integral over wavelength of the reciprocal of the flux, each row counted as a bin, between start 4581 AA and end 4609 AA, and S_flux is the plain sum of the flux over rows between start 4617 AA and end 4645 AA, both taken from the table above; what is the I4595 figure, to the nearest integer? 160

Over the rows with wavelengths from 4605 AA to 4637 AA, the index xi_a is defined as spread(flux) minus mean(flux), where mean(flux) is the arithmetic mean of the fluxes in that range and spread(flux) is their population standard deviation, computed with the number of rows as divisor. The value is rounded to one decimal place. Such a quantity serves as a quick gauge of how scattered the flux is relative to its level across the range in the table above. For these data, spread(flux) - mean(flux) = -22.5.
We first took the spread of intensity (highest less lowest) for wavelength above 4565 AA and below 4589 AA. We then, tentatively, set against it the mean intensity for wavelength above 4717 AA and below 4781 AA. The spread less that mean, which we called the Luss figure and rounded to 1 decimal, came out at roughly -20.6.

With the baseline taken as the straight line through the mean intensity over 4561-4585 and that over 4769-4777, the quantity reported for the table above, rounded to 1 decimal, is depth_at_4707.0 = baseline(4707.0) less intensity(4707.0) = 2.5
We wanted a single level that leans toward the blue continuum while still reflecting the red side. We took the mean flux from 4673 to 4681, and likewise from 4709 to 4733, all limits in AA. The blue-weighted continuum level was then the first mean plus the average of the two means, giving 46.8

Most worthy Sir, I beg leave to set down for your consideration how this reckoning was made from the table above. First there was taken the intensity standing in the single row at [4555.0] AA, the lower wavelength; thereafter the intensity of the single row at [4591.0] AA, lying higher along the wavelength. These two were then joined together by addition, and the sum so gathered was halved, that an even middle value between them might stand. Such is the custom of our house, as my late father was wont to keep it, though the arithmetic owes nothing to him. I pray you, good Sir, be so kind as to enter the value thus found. 22.9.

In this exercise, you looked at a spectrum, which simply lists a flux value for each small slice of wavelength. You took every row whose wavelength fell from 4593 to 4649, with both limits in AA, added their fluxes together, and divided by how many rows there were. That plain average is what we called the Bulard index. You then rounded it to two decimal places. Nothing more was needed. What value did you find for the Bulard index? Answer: 23.04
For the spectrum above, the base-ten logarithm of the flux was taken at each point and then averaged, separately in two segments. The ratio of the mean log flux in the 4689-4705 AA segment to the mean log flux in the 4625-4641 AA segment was 0.99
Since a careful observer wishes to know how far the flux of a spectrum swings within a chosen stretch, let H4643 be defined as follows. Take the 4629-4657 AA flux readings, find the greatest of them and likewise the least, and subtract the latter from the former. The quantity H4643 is 2.3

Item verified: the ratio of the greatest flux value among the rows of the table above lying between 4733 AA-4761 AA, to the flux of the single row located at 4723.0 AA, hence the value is 1.03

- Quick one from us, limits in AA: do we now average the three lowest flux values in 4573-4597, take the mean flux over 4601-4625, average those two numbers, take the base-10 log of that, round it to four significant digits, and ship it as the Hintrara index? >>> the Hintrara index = 1.369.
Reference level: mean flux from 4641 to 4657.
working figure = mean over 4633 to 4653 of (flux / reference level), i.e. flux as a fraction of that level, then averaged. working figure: 0.98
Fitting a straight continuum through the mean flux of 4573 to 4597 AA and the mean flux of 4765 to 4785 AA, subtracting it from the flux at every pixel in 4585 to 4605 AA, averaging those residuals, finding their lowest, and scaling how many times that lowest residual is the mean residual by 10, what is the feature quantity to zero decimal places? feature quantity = 23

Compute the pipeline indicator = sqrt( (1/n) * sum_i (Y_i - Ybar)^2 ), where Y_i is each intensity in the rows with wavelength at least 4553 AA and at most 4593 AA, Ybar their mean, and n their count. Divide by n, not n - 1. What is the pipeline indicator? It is 1.1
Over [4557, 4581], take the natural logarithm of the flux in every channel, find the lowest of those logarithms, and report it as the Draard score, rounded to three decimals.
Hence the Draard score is 3.082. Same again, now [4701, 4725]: 3.082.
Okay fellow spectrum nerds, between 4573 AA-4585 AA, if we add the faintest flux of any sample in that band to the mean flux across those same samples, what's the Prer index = 46.7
